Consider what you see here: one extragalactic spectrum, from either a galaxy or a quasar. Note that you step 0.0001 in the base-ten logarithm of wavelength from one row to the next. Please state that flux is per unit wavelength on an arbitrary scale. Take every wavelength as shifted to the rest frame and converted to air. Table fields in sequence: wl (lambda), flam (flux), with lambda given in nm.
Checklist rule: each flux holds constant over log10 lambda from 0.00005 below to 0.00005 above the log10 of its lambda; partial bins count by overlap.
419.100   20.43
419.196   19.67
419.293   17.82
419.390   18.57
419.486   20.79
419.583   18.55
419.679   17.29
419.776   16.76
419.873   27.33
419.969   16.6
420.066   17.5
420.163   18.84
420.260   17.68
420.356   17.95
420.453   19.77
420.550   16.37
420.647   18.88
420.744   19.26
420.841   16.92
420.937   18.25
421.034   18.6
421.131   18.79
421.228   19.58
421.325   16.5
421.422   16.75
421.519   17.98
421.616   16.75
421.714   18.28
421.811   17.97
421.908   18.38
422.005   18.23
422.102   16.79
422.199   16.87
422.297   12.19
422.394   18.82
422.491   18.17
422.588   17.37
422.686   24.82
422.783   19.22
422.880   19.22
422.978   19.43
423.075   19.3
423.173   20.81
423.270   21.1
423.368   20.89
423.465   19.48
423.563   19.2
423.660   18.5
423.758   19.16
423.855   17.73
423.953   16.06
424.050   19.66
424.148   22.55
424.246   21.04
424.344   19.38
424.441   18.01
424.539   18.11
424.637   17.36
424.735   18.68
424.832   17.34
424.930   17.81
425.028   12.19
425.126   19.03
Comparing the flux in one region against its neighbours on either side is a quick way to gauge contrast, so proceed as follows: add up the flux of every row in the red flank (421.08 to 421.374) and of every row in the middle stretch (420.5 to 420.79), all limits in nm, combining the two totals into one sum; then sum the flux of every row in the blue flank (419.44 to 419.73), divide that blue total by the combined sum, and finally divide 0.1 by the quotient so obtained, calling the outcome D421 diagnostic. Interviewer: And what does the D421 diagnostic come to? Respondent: 0.193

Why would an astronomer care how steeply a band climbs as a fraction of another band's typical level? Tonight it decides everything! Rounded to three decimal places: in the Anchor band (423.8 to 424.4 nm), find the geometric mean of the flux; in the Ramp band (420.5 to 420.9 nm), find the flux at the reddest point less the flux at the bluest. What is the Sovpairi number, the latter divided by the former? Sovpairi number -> 0.029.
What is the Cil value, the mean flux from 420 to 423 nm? 18.1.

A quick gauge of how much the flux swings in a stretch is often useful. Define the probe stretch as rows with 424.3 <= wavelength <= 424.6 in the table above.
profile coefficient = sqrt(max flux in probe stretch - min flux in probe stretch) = 1.2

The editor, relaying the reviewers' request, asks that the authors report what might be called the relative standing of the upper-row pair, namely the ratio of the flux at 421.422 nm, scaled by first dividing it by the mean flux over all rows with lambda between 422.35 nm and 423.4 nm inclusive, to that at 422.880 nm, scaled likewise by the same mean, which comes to 0.87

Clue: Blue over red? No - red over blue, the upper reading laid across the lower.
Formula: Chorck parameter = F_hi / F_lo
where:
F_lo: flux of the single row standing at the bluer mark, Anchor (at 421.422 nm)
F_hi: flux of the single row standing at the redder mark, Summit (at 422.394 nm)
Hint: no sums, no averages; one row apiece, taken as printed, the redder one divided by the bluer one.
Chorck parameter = 1.12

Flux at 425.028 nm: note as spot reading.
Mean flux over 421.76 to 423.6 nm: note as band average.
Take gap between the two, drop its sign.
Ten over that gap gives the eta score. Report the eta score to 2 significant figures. 1.5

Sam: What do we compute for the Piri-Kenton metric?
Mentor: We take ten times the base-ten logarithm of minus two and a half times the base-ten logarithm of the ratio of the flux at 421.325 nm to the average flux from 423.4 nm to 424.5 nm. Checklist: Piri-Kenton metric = -7.9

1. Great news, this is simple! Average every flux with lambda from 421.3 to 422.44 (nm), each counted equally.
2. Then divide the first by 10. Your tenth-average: 1.71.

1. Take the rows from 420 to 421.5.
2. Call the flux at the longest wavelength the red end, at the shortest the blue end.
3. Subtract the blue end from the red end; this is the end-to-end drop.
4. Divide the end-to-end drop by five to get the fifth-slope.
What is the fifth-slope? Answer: -0.15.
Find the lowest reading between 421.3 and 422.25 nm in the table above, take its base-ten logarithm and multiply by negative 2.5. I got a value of -3.04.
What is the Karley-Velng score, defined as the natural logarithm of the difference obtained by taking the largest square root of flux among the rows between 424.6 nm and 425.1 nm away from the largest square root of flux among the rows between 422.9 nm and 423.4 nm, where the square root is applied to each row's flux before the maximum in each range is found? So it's -1.3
